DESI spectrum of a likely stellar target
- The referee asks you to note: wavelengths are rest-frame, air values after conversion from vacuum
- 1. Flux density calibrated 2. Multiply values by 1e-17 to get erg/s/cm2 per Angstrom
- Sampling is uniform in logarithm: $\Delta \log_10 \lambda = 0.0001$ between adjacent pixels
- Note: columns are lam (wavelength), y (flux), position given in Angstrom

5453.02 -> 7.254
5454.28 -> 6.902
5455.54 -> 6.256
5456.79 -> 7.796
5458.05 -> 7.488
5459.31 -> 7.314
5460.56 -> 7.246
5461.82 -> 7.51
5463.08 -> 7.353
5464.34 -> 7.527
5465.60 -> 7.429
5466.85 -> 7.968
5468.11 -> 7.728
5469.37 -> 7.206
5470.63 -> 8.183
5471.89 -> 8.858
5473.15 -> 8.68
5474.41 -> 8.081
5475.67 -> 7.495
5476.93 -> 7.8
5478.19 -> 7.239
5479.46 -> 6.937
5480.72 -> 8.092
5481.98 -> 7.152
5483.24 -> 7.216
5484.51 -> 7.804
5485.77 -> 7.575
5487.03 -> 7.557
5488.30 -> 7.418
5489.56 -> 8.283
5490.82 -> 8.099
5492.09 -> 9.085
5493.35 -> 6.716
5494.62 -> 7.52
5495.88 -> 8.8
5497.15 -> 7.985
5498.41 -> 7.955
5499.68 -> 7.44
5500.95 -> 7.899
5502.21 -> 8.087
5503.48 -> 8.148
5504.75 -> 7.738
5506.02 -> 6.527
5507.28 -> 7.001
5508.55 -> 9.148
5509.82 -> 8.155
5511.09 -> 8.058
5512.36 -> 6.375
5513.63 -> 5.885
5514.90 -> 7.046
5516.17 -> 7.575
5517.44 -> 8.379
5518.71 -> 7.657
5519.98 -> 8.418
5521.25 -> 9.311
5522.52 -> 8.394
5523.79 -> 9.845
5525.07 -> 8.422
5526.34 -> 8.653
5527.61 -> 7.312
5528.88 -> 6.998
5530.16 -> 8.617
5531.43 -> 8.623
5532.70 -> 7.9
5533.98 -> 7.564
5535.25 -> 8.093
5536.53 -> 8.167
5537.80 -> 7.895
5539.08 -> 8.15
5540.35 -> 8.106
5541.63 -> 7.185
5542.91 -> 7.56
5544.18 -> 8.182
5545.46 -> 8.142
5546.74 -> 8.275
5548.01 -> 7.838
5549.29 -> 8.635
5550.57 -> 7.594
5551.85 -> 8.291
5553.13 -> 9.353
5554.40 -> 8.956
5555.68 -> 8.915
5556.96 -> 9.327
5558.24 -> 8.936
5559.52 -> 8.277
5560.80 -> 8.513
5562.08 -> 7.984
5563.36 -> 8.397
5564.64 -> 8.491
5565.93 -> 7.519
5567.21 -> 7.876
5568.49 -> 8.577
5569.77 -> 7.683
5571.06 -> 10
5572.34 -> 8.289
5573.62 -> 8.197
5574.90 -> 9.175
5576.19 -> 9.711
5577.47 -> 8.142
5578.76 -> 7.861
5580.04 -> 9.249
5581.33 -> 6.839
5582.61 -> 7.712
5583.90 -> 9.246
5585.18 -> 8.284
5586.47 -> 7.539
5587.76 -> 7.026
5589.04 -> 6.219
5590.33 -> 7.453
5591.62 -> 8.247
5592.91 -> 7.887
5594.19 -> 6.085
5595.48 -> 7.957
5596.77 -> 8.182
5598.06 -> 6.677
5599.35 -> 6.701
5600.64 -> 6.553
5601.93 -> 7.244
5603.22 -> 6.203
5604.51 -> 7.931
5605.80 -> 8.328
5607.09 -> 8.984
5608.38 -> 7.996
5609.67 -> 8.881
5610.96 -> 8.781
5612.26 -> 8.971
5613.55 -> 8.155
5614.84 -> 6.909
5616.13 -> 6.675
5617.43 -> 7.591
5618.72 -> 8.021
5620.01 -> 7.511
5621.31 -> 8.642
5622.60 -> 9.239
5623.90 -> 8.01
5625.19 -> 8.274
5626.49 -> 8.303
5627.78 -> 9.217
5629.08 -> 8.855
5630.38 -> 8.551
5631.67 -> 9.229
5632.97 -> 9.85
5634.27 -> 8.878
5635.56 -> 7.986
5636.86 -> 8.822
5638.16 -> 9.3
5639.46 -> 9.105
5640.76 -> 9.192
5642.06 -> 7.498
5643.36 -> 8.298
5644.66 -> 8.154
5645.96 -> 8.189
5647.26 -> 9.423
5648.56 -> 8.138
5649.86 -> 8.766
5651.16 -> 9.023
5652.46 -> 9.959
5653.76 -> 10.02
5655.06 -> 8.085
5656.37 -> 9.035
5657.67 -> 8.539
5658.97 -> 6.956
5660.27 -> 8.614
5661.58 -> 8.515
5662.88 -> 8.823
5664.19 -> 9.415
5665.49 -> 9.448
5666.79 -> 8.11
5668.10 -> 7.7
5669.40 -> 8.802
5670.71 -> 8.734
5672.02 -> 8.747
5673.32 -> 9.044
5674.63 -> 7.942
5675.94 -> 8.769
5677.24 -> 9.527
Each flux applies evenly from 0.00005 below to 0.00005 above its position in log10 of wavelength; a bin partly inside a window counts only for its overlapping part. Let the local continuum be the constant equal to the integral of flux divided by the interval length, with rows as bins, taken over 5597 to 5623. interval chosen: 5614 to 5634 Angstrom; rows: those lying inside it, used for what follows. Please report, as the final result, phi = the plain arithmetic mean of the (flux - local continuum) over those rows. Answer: 0.5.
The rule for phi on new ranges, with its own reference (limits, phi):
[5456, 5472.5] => -0.1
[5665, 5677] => 0.8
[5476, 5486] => -0.3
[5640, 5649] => 0.6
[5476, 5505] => 0.0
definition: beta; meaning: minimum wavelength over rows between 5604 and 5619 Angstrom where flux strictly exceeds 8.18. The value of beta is 5605.80 Angstrom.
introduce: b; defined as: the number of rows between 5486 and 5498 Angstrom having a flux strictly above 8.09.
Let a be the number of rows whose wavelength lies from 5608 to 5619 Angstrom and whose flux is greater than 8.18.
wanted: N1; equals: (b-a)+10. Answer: 11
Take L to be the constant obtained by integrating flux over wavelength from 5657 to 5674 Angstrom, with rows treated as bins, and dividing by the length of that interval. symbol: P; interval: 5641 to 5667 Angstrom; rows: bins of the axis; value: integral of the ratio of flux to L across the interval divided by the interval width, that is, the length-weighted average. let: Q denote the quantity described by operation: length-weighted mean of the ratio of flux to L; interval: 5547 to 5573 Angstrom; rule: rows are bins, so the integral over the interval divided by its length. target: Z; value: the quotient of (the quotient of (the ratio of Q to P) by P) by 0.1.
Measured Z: 9.7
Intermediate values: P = 1.01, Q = 0.988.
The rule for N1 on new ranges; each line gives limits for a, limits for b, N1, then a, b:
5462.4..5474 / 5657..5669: 14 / 3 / 7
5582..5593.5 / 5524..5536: 12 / 3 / 5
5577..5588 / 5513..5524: 12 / 3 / 5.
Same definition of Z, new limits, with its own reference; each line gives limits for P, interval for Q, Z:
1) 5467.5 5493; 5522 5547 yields 11.4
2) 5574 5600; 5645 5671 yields 12.2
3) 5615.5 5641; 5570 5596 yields 9.4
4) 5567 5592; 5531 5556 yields 10.5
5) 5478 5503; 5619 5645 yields 12.3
